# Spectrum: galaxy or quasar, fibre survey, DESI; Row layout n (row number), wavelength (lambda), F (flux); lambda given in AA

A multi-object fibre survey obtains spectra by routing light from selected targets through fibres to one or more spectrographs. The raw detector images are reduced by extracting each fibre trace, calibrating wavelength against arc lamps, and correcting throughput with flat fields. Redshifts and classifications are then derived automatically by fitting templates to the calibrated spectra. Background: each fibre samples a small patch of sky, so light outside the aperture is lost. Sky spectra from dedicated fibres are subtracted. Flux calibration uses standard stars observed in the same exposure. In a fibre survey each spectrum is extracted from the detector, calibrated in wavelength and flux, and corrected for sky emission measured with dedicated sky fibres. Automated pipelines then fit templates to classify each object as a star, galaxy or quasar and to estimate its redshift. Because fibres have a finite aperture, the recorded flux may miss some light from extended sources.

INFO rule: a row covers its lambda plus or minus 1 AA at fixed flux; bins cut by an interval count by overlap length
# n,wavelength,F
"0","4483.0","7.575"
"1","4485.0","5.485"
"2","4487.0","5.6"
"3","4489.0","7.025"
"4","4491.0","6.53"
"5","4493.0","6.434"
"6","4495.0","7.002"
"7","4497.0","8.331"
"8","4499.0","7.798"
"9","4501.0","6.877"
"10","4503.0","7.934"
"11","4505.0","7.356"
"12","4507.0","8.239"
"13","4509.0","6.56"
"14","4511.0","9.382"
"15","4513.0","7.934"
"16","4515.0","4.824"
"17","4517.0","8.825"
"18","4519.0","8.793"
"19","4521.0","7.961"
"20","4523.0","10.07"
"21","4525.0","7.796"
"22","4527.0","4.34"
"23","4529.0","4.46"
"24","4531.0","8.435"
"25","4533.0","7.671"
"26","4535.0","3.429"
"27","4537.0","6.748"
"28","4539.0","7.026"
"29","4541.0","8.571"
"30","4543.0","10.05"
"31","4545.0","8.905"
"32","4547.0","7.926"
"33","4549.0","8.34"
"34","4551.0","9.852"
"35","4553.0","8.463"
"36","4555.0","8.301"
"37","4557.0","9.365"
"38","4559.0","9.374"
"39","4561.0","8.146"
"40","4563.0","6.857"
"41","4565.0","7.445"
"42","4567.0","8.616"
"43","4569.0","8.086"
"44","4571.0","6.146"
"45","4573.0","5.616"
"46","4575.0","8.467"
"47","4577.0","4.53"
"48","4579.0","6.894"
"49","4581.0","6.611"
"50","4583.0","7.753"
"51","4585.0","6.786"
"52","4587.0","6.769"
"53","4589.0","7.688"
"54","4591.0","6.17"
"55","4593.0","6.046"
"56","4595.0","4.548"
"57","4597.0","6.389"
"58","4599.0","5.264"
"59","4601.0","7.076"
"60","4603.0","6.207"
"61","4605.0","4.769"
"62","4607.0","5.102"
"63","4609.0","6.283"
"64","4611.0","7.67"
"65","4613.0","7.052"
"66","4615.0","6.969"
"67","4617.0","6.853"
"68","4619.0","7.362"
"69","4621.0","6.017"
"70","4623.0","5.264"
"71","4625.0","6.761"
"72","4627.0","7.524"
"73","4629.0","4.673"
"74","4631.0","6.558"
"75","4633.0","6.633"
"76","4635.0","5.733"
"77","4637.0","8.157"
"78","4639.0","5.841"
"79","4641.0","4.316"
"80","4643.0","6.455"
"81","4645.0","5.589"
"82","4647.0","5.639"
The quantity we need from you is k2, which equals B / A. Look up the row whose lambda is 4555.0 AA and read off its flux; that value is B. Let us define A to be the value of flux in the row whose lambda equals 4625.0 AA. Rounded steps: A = 6.761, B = 8.301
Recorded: 1.23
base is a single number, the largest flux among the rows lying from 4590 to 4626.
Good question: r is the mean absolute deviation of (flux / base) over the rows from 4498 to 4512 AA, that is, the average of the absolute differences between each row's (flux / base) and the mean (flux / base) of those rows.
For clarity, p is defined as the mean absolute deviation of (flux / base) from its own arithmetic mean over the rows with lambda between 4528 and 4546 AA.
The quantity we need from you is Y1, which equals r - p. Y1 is -0.12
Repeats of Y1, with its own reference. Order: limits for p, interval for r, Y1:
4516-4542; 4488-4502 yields -0.14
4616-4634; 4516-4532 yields 0.11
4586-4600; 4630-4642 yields 0.02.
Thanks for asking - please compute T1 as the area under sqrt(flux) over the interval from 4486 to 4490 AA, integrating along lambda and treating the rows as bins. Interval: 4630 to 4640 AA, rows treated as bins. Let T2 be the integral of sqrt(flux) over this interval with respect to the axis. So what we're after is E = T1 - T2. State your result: -16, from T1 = 10.0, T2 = 26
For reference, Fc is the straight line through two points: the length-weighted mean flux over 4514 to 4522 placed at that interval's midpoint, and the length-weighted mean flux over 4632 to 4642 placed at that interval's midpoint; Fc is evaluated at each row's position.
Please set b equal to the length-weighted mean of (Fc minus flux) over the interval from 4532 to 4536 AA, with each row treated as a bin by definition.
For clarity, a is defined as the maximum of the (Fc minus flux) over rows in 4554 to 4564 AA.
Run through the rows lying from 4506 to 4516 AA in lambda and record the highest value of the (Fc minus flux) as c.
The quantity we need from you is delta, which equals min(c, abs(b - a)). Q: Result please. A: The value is 1.7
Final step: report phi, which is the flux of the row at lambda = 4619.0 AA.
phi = 7.362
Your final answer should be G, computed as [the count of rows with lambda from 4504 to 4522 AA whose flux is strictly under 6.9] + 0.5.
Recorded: 2.5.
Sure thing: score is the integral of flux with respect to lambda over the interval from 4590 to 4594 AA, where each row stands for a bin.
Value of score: 24.4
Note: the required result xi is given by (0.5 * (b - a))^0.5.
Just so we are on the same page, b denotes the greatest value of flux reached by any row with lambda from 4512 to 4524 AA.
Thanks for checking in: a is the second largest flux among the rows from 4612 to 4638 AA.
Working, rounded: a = 7.524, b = 10.07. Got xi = 1.13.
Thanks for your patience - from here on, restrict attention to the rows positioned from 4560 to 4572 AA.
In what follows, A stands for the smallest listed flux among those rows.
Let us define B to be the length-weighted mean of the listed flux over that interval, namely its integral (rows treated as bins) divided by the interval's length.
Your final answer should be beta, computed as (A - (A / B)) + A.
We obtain 11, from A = 6.146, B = 7.5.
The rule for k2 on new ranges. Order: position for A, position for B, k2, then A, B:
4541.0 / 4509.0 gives 0.77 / 8.571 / 6.56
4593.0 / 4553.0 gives 1.40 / 6.046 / 8.463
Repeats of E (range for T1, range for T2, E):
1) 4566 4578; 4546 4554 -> 8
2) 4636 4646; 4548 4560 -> -11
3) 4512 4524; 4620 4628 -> 14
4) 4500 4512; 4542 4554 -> -3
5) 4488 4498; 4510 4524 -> -13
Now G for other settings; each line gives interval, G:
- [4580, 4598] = 7.5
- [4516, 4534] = 2.5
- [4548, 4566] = 1.5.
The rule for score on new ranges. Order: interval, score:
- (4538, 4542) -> 31.2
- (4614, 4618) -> 27.6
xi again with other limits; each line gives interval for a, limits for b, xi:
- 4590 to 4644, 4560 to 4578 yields 0.69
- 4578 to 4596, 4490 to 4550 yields 1.09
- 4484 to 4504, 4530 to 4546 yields 1.03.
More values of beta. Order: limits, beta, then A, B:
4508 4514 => 12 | 6.56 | 8.0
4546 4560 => 15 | 7.926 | 8.8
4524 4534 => 8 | 4.34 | 6.5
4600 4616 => 9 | 4.769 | 6.4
